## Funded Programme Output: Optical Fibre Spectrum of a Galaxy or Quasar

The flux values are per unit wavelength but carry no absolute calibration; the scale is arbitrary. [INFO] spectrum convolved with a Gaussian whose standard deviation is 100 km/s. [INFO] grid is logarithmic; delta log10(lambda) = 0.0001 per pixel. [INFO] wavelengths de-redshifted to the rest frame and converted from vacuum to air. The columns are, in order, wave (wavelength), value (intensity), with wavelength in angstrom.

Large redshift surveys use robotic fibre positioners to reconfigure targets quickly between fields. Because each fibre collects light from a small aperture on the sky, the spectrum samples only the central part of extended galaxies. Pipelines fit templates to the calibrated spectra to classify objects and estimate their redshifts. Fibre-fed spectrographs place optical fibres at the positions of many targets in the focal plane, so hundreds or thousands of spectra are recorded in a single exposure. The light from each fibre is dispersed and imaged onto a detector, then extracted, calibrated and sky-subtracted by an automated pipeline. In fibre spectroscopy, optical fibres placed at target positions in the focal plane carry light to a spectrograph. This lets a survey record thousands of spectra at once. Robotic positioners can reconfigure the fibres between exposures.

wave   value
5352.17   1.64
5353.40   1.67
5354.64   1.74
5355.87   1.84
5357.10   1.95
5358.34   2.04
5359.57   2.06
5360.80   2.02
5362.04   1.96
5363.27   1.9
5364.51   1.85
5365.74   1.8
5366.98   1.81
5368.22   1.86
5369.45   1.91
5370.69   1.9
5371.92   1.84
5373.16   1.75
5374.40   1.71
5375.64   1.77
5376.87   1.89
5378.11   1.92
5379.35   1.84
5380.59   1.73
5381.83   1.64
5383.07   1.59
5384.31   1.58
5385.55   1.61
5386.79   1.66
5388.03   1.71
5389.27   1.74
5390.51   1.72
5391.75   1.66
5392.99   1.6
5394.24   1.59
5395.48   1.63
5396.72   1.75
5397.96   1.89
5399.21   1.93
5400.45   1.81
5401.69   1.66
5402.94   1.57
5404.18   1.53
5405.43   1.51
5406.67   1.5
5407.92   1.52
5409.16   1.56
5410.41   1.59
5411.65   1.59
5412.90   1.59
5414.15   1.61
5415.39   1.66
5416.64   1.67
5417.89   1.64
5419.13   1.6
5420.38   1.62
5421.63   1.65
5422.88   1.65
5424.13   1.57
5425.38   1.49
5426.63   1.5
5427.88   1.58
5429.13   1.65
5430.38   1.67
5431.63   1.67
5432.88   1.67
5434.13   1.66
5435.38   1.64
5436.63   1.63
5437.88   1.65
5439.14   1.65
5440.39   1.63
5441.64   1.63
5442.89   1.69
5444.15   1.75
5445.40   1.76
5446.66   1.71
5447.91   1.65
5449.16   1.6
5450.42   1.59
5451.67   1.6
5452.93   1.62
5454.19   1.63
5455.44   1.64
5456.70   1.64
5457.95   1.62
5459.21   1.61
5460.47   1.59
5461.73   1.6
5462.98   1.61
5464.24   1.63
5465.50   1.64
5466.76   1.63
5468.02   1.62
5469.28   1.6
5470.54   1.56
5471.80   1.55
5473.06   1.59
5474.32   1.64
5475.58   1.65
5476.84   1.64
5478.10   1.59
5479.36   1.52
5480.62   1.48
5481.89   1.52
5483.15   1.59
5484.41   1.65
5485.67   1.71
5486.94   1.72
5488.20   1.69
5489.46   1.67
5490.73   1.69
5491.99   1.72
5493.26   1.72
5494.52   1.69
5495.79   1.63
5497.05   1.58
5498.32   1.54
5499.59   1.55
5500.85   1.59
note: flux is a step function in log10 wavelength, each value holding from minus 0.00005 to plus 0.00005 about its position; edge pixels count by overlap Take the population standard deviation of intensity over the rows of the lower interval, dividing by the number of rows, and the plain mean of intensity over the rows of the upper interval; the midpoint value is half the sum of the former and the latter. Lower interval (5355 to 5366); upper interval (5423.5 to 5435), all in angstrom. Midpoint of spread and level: 0.848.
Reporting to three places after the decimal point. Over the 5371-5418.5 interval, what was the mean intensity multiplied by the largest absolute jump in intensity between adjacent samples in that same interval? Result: 0.252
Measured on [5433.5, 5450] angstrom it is 0.100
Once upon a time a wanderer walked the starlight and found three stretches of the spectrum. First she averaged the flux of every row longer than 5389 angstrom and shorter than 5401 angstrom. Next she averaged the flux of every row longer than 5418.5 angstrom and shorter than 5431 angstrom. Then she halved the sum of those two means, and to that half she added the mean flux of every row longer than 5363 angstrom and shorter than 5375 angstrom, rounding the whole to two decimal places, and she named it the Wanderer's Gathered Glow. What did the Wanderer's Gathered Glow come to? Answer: 3.50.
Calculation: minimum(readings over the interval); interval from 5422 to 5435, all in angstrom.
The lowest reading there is 1.49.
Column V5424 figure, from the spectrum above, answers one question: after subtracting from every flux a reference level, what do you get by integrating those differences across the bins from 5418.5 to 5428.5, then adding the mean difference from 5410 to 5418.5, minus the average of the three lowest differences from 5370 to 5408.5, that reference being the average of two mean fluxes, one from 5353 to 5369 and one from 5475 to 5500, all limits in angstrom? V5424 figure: -1.6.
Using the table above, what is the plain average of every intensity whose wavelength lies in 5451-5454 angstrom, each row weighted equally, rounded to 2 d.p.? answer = 1.61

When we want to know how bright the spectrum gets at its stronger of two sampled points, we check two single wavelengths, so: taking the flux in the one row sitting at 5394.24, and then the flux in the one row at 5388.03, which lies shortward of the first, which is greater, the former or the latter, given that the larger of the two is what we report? 1.71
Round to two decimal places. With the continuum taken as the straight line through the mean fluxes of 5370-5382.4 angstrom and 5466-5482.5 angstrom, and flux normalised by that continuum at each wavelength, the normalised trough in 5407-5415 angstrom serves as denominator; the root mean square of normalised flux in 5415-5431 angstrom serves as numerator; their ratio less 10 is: -8.92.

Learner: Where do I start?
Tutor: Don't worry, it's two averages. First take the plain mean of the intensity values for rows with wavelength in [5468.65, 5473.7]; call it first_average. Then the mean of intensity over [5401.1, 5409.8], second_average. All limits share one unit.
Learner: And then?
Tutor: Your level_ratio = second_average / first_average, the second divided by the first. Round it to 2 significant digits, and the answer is 0.98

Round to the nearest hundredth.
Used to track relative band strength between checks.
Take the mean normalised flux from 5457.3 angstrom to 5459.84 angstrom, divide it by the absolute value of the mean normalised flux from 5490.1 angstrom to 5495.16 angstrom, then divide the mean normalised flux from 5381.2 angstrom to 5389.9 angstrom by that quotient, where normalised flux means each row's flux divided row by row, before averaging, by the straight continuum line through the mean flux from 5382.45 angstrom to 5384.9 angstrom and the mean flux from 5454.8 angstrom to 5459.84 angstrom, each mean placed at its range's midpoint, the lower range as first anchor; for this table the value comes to 1.08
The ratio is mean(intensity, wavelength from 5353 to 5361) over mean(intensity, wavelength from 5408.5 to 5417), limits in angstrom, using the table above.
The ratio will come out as 1.18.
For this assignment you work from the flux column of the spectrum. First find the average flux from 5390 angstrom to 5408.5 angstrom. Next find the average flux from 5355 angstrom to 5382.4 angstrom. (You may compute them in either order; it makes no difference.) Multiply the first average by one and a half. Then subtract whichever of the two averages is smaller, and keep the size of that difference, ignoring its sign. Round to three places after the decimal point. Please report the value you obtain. 0.829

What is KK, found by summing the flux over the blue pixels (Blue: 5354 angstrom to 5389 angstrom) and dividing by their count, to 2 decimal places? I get 1.82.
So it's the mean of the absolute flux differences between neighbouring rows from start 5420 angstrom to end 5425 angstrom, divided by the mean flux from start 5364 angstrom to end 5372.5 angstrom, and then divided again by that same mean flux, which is 0.0107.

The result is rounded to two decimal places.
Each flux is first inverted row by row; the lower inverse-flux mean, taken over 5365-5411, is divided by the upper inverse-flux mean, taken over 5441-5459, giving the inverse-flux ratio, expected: 0.97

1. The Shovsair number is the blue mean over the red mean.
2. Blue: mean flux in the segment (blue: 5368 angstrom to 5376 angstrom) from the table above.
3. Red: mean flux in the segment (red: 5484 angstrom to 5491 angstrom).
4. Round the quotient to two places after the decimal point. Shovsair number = 1.08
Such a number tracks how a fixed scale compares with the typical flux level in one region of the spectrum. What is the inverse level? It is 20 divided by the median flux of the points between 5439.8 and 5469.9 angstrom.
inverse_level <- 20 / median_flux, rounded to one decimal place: 12.3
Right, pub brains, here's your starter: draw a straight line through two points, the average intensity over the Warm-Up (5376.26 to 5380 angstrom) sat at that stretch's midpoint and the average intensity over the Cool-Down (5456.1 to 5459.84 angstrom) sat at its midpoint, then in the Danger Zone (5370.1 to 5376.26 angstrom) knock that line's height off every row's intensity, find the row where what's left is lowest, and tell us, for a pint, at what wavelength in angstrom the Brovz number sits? 5374.40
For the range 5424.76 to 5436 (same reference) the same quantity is 5425.38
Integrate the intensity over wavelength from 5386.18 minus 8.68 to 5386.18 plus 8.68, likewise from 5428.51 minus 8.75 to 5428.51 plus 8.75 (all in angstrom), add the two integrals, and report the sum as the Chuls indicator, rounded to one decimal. 57.6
